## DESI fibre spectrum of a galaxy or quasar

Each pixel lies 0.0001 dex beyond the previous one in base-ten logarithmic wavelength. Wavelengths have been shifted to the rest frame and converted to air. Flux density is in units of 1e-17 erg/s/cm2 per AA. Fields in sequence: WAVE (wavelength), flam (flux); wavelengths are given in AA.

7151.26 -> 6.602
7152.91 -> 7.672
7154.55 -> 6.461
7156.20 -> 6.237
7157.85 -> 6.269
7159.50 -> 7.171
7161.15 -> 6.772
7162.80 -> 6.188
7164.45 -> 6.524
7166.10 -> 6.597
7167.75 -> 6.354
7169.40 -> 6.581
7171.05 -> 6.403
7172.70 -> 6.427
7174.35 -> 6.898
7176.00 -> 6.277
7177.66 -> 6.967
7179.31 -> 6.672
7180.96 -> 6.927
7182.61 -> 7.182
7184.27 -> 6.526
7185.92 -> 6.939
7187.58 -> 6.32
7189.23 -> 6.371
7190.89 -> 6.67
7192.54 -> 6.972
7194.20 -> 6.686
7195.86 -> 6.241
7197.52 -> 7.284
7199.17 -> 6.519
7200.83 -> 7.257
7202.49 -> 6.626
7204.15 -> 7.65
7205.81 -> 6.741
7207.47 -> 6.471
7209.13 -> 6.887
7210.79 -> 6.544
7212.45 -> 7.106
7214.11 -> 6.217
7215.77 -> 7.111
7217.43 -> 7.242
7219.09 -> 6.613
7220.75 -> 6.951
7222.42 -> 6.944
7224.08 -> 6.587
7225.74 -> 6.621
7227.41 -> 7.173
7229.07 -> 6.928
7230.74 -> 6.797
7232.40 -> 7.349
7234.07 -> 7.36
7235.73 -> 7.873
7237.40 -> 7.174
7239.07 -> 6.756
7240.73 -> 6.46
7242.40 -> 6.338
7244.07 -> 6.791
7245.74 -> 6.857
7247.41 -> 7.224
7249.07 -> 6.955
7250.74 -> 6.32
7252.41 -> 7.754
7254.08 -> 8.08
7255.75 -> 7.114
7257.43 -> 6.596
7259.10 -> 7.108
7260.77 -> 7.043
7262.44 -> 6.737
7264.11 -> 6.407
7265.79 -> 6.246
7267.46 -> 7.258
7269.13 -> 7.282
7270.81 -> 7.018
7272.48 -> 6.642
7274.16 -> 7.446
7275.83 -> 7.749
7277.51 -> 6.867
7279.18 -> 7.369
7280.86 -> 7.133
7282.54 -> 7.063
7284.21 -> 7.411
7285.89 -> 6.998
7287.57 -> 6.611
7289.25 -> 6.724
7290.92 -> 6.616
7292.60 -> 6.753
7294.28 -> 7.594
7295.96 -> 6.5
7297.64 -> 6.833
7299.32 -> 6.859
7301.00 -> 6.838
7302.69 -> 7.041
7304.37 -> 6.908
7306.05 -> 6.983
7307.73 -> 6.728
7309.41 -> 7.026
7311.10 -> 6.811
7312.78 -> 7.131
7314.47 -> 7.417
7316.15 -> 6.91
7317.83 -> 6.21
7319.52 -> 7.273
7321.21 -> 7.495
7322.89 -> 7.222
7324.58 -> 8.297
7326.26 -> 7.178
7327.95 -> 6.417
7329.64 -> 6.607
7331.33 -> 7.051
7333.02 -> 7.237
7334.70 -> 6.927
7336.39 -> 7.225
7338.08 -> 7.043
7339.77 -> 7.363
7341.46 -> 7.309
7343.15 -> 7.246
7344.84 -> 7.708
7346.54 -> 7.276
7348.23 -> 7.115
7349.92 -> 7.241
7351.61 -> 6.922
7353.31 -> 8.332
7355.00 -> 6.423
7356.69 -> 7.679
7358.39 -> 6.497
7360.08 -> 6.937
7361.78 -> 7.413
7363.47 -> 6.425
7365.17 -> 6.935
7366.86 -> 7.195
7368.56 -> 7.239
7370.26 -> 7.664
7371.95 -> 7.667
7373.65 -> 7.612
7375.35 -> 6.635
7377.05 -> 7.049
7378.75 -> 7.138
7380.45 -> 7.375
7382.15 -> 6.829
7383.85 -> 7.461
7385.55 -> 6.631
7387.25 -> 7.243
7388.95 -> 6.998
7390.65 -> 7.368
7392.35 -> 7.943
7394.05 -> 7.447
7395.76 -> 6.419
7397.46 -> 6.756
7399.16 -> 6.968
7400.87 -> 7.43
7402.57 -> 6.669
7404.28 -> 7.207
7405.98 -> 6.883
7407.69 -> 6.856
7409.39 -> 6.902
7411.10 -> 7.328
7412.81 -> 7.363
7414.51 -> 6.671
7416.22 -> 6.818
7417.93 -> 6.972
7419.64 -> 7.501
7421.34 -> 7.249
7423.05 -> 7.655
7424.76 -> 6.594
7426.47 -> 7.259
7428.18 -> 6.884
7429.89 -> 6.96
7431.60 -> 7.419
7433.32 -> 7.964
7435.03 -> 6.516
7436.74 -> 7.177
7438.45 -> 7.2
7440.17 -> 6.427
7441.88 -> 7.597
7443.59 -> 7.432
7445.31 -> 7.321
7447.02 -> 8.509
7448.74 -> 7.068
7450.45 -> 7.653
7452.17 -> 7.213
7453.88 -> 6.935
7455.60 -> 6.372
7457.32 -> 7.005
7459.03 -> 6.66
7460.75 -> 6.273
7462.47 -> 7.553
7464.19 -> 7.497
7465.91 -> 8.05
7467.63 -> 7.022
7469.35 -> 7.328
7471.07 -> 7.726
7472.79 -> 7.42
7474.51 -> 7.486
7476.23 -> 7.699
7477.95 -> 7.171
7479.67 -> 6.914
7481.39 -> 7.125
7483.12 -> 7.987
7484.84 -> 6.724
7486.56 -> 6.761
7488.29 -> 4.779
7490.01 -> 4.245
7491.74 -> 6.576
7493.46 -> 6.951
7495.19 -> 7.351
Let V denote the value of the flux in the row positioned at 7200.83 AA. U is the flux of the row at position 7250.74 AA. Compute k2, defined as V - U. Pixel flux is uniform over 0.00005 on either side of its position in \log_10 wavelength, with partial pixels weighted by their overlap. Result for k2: 0.9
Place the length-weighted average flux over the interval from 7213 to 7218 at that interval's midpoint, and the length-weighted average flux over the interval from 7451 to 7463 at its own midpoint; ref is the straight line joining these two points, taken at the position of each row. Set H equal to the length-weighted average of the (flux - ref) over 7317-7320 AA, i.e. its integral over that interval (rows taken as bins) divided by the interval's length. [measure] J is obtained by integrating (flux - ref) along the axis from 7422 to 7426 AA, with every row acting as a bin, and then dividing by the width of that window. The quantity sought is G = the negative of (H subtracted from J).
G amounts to -0.5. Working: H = -0.2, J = 0.28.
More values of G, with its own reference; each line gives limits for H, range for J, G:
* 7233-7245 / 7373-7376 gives -0.2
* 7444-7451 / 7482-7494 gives 1.3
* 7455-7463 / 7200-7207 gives -0.3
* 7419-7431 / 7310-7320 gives 0.2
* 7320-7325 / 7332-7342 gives 0.4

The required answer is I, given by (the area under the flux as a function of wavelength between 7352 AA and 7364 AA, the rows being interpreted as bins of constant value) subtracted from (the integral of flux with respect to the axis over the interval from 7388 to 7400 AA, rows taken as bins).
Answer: 0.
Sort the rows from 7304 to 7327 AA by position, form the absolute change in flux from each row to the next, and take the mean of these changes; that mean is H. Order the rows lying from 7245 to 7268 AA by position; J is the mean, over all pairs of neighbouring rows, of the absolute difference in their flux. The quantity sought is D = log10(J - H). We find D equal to -1.4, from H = 0.49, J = 0.531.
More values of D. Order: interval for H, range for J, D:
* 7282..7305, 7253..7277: -0.9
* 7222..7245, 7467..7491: -0.7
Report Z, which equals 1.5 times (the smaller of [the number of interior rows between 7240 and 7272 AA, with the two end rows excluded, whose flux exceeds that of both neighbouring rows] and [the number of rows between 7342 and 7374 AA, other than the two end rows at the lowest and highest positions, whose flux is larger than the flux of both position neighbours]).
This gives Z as 6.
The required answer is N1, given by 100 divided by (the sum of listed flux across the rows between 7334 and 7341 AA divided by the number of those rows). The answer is 14.0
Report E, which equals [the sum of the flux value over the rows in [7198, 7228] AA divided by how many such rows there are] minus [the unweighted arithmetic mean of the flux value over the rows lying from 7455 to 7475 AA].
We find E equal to -0.35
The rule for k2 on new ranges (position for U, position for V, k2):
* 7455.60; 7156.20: -0.1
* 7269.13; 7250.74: -1.0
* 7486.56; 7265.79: -0.5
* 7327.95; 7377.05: 0.6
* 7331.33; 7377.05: 0.0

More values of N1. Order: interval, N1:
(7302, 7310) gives 14.4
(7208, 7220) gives 14.7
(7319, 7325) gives 13.2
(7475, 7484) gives 13.6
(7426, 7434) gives 13.7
